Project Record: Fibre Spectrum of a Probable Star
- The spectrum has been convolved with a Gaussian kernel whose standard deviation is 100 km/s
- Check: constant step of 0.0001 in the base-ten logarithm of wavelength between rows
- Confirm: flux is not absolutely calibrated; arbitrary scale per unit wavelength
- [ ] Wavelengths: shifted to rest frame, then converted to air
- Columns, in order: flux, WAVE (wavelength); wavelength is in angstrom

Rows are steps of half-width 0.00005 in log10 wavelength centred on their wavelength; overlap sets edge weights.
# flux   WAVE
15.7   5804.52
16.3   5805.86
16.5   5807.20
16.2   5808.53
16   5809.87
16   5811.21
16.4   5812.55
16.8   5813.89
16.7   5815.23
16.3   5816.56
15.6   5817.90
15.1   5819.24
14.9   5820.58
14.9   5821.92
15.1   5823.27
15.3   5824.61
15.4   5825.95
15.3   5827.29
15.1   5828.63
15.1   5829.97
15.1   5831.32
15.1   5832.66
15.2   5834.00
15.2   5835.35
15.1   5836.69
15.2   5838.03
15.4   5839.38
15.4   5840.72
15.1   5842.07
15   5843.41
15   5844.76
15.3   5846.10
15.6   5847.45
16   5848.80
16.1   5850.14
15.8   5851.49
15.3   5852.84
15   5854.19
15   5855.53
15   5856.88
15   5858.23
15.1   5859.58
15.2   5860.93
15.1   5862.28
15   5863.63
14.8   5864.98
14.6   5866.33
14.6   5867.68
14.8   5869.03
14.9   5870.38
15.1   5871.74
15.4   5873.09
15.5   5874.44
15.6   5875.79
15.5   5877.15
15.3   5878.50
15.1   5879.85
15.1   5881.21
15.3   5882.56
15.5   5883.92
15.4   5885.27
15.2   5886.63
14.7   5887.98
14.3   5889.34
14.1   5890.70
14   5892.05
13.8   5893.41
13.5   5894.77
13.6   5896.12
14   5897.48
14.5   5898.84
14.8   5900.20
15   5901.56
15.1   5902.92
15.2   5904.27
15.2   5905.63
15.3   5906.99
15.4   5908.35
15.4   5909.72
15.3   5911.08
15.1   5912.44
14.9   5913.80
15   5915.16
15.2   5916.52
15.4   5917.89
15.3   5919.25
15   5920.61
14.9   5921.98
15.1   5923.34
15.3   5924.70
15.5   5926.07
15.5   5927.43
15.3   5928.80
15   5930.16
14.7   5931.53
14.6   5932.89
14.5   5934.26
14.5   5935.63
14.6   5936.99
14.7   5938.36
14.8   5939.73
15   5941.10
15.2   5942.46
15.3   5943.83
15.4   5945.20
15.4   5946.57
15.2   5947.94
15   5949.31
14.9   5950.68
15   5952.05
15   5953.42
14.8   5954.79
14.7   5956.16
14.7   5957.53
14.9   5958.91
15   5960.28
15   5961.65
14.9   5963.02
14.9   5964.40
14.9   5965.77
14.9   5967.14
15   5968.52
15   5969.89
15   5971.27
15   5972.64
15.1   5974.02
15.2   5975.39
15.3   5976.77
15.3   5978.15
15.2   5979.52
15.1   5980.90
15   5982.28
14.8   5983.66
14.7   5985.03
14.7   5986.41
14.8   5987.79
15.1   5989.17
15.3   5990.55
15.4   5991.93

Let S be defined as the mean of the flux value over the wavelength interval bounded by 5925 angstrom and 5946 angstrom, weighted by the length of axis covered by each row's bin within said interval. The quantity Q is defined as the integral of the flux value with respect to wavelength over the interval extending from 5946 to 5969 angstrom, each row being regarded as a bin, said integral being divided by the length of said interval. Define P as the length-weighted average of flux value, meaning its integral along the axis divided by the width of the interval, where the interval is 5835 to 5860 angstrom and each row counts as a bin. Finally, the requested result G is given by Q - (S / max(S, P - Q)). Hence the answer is 13.95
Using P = 15.3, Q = 14.9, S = 15.0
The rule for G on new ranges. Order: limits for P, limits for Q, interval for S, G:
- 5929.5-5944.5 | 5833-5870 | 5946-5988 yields 14.18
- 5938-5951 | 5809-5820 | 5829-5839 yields 15.10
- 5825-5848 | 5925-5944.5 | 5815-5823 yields 13.95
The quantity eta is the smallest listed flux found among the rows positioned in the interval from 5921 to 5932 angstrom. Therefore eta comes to 14.7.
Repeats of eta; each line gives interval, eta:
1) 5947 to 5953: 14.9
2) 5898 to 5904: 14.5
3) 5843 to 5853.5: 15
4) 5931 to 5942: 14.5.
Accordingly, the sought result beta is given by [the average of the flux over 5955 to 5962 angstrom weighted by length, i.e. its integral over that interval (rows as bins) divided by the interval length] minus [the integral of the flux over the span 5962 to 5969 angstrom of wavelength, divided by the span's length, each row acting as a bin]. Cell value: -0.07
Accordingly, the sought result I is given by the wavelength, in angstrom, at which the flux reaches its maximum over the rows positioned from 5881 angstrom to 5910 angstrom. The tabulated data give 5883.92 angstrom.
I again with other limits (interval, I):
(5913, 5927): 5926.07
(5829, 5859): 5850.14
